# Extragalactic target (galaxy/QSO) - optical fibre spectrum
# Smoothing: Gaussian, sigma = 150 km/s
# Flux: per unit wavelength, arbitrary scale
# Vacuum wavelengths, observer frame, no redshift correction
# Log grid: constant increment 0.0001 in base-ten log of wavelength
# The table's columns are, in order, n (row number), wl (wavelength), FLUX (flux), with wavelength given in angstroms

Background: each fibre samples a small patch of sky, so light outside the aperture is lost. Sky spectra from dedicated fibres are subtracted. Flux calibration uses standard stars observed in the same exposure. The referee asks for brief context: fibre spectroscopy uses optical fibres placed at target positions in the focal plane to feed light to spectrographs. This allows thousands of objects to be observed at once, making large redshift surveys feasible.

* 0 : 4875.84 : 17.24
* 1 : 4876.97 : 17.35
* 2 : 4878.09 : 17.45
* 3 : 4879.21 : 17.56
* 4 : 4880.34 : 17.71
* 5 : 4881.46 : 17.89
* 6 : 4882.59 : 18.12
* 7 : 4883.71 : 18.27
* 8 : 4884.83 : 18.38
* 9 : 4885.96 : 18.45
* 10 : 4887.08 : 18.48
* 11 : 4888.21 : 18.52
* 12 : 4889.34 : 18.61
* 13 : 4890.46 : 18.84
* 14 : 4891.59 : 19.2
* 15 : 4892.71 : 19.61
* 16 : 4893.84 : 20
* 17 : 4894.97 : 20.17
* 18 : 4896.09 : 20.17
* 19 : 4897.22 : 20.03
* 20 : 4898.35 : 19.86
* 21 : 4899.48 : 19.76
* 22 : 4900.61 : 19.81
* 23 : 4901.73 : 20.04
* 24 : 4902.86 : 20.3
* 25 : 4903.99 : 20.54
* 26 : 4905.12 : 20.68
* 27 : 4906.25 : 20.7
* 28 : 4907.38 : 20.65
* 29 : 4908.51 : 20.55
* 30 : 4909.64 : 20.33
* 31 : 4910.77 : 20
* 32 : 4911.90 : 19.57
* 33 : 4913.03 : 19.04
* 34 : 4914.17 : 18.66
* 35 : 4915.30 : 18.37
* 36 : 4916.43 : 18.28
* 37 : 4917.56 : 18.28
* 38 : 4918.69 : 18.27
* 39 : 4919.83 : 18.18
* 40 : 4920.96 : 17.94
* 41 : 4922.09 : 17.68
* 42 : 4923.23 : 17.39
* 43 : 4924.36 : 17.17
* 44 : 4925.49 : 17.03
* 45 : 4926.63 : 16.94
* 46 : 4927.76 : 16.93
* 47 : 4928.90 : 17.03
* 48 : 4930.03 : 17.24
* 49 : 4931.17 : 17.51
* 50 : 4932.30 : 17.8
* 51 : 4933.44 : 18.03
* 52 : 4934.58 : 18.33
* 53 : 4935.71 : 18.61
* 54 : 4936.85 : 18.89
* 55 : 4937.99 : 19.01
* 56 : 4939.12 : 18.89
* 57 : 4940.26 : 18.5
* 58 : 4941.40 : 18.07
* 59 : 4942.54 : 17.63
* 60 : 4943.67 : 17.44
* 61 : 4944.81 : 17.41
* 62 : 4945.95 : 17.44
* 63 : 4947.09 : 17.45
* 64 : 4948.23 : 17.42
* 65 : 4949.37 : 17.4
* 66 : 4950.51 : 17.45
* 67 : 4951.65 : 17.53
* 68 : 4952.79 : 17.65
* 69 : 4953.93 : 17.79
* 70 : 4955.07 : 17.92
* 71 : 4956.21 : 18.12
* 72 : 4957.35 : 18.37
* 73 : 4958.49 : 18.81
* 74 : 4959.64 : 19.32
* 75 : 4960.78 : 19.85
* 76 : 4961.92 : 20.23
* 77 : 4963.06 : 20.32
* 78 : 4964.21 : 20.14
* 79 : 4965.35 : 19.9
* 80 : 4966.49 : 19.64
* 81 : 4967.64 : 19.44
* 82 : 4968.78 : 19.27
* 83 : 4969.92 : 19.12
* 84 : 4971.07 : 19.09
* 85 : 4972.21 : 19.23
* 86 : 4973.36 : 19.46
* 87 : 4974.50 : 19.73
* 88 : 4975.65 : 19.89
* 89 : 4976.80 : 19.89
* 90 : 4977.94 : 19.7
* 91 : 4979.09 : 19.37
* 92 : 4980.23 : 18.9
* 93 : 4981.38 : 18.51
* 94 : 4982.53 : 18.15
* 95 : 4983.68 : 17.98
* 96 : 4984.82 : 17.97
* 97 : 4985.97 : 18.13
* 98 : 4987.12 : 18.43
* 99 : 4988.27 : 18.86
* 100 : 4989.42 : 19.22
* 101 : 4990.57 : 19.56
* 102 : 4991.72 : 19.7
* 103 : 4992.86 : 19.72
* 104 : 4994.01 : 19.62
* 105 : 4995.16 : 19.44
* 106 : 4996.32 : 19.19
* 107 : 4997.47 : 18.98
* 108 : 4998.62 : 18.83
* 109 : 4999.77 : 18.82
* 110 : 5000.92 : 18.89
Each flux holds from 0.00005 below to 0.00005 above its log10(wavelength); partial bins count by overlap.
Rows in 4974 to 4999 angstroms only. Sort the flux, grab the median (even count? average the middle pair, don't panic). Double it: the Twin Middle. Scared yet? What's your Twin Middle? 38.4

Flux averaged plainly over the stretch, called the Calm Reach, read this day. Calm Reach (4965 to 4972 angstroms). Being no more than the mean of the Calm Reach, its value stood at 19.4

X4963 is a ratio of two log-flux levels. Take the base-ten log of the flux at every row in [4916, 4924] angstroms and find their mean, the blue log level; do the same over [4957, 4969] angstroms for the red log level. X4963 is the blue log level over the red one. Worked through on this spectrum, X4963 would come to 0.97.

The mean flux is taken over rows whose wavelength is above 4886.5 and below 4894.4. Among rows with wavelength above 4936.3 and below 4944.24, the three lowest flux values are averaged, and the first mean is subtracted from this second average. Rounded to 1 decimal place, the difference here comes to -1.3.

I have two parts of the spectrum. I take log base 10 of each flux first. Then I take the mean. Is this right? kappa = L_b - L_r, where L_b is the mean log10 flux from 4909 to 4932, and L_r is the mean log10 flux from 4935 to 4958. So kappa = 0.003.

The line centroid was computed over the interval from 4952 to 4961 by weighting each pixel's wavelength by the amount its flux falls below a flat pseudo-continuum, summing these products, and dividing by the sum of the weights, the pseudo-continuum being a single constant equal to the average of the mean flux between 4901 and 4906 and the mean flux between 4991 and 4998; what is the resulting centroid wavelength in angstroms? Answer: 4955.5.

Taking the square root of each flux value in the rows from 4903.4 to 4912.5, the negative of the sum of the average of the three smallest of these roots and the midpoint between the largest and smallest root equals -8.96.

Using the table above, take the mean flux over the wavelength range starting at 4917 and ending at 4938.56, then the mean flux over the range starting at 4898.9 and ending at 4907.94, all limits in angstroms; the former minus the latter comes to -2.5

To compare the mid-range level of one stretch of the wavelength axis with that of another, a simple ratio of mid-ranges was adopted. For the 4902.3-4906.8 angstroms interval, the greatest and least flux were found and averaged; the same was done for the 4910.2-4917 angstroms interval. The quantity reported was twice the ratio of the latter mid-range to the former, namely 1.87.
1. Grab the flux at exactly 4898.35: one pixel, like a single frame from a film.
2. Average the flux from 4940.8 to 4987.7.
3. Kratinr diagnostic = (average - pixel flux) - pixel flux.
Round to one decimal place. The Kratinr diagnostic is -21.0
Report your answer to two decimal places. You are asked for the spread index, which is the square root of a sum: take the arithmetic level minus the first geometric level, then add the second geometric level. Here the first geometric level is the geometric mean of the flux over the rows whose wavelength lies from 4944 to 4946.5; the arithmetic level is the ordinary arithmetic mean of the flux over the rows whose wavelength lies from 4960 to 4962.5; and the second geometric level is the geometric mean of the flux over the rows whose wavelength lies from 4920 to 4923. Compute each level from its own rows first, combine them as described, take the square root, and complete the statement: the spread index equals 4.52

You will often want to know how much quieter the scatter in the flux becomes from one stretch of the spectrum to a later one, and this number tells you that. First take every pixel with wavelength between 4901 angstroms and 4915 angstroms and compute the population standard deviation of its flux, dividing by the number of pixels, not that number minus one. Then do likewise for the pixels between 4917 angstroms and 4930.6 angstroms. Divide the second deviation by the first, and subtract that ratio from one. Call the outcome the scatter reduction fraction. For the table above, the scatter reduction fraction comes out 0.2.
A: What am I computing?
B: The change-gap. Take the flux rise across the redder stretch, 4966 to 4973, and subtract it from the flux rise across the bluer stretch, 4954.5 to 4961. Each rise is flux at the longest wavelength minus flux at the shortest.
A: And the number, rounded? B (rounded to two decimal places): 2.34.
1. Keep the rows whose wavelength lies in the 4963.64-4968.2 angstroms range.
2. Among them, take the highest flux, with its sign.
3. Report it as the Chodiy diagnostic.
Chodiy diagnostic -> 20.14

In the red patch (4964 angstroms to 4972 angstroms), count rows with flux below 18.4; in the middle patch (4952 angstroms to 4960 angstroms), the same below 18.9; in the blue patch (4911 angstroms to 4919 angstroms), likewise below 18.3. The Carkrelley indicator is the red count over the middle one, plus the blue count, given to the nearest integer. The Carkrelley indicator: 3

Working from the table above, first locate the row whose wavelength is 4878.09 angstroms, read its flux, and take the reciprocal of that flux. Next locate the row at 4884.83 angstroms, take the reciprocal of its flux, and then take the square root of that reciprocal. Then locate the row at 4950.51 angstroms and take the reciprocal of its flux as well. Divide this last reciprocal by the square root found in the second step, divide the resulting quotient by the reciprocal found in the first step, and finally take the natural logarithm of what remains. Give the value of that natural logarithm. 1.46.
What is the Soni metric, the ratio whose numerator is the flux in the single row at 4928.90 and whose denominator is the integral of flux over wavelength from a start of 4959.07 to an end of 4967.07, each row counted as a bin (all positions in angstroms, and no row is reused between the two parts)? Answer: 0.107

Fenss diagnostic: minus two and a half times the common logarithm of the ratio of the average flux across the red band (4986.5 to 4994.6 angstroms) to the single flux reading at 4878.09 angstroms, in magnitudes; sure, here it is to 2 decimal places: -0.11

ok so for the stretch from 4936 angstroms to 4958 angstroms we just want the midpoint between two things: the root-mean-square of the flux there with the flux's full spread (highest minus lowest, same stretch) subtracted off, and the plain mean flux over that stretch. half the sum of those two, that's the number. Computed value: 17.1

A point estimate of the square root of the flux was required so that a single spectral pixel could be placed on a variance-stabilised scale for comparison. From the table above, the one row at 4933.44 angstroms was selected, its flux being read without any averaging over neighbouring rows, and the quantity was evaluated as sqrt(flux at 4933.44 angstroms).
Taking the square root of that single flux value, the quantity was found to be 4.25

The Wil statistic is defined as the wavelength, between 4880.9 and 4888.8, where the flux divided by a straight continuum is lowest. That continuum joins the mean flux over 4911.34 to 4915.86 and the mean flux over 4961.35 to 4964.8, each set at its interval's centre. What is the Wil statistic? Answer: 4881.46 angstroms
